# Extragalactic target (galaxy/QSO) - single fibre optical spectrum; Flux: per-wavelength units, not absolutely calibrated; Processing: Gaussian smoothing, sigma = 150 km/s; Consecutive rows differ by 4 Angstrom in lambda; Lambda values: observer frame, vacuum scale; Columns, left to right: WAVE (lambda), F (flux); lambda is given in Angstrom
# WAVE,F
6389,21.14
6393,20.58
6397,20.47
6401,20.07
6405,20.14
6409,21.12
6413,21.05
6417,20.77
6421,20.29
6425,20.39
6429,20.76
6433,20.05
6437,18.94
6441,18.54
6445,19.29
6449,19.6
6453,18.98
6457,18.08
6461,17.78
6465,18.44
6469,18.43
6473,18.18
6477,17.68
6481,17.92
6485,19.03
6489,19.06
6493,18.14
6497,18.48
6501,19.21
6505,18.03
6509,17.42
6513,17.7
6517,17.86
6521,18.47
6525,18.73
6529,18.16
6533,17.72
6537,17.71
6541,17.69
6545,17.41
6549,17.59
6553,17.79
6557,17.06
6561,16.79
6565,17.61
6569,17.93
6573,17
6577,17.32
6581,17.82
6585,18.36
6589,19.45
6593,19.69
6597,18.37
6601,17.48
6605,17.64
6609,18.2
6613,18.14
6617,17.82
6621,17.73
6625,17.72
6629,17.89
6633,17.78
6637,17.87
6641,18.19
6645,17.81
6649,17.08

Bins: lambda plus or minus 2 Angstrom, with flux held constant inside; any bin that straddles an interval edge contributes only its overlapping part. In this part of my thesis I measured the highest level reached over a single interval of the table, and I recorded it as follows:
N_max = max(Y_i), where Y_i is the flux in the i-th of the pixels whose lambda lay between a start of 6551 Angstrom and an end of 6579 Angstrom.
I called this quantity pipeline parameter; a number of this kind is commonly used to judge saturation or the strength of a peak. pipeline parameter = 17.93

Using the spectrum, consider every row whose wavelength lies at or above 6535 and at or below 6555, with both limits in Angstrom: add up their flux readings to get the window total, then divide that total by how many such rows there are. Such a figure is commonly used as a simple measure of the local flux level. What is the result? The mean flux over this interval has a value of 17.6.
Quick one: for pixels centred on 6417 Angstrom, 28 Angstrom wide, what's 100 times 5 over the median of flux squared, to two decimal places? 1.16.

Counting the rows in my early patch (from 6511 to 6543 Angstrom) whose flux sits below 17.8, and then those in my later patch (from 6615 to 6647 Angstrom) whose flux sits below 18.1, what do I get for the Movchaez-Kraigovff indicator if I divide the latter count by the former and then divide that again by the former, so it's 0.44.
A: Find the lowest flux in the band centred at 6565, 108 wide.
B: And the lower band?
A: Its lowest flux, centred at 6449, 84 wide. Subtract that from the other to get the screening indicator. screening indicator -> -0.890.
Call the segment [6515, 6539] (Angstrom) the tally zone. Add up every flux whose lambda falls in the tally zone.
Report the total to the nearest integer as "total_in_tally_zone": 109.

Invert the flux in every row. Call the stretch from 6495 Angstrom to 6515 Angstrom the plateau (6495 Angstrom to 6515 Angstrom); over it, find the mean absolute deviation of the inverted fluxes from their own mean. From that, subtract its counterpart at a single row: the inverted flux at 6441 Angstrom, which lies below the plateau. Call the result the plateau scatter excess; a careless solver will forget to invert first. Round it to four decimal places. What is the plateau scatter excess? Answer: -0.0523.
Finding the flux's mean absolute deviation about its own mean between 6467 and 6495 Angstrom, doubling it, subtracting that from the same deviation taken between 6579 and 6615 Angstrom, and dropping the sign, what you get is 0.29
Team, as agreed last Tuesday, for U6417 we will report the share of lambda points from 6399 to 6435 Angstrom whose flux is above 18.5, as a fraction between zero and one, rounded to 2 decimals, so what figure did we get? 1.00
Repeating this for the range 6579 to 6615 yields 0.22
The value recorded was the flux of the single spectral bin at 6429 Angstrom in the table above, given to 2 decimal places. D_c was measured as 20.76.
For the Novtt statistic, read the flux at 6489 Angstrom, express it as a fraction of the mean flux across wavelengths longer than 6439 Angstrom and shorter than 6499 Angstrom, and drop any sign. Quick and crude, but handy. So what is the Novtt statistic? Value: 1.030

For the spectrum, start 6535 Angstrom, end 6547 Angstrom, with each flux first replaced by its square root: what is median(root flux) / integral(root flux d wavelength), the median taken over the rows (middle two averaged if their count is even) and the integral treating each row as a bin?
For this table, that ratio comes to 0.0835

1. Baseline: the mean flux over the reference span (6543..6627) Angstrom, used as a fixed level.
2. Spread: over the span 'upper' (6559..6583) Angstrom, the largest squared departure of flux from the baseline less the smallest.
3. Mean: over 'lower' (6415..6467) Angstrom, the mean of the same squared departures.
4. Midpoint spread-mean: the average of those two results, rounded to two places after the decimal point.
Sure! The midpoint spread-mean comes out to 2.20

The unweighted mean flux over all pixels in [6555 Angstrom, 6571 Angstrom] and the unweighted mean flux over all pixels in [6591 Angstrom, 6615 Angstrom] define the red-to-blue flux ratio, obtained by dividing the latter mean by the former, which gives 1.05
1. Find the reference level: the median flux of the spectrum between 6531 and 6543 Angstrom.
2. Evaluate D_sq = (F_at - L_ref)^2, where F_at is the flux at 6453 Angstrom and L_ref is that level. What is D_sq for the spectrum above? 1.6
